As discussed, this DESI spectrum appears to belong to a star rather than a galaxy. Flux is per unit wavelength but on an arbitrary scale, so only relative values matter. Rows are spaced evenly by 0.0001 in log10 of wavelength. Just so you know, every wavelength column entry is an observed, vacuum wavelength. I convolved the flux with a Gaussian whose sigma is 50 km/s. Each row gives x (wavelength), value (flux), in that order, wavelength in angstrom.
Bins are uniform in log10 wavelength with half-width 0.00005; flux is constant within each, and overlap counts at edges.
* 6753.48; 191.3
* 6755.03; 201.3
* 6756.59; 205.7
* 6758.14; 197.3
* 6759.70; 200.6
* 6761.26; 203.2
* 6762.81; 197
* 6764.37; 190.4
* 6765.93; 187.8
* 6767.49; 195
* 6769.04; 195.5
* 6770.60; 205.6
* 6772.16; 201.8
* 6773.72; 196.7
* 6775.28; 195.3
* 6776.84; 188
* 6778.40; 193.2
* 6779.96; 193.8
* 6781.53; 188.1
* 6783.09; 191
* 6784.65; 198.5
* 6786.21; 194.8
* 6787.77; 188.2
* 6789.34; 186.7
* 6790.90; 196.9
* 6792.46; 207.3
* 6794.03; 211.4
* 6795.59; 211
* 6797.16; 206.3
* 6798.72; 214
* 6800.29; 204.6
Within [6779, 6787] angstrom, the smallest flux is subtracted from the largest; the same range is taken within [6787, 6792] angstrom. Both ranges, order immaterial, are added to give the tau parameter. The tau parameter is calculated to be 21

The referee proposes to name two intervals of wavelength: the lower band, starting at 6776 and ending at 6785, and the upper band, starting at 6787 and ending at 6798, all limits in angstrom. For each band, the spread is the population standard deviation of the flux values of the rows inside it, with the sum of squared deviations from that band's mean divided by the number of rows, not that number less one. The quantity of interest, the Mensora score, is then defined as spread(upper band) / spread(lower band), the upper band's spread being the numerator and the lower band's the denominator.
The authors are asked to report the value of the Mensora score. 2.7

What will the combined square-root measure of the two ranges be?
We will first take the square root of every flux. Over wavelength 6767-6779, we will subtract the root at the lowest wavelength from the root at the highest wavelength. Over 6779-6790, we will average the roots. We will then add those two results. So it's 13.8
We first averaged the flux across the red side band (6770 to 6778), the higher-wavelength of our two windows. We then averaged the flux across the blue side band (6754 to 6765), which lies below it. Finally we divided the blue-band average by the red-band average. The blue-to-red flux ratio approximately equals 1.01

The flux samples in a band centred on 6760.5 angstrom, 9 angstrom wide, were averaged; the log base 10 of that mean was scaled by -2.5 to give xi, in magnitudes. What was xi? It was -5.75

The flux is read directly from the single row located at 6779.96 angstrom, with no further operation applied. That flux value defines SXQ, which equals 193.8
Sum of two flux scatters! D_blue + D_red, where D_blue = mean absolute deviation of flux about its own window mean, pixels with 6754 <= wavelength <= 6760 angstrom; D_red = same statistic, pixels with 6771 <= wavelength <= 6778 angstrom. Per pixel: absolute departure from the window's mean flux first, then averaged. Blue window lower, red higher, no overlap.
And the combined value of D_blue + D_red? 6.1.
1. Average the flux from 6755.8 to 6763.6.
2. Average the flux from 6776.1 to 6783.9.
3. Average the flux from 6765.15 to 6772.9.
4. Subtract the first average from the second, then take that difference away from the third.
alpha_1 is 207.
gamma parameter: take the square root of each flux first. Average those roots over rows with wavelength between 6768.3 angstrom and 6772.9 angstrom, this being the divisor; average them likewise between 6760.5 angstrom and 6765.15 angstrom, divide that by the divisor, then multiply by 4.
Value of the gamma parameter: 3.96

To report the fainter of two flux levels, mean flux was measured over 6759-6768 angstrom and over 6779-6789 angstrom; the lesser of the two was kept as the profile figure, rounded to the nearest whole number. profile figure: 192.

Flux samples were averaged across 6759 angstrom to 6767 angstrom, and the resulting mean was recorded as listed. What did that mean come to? 196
